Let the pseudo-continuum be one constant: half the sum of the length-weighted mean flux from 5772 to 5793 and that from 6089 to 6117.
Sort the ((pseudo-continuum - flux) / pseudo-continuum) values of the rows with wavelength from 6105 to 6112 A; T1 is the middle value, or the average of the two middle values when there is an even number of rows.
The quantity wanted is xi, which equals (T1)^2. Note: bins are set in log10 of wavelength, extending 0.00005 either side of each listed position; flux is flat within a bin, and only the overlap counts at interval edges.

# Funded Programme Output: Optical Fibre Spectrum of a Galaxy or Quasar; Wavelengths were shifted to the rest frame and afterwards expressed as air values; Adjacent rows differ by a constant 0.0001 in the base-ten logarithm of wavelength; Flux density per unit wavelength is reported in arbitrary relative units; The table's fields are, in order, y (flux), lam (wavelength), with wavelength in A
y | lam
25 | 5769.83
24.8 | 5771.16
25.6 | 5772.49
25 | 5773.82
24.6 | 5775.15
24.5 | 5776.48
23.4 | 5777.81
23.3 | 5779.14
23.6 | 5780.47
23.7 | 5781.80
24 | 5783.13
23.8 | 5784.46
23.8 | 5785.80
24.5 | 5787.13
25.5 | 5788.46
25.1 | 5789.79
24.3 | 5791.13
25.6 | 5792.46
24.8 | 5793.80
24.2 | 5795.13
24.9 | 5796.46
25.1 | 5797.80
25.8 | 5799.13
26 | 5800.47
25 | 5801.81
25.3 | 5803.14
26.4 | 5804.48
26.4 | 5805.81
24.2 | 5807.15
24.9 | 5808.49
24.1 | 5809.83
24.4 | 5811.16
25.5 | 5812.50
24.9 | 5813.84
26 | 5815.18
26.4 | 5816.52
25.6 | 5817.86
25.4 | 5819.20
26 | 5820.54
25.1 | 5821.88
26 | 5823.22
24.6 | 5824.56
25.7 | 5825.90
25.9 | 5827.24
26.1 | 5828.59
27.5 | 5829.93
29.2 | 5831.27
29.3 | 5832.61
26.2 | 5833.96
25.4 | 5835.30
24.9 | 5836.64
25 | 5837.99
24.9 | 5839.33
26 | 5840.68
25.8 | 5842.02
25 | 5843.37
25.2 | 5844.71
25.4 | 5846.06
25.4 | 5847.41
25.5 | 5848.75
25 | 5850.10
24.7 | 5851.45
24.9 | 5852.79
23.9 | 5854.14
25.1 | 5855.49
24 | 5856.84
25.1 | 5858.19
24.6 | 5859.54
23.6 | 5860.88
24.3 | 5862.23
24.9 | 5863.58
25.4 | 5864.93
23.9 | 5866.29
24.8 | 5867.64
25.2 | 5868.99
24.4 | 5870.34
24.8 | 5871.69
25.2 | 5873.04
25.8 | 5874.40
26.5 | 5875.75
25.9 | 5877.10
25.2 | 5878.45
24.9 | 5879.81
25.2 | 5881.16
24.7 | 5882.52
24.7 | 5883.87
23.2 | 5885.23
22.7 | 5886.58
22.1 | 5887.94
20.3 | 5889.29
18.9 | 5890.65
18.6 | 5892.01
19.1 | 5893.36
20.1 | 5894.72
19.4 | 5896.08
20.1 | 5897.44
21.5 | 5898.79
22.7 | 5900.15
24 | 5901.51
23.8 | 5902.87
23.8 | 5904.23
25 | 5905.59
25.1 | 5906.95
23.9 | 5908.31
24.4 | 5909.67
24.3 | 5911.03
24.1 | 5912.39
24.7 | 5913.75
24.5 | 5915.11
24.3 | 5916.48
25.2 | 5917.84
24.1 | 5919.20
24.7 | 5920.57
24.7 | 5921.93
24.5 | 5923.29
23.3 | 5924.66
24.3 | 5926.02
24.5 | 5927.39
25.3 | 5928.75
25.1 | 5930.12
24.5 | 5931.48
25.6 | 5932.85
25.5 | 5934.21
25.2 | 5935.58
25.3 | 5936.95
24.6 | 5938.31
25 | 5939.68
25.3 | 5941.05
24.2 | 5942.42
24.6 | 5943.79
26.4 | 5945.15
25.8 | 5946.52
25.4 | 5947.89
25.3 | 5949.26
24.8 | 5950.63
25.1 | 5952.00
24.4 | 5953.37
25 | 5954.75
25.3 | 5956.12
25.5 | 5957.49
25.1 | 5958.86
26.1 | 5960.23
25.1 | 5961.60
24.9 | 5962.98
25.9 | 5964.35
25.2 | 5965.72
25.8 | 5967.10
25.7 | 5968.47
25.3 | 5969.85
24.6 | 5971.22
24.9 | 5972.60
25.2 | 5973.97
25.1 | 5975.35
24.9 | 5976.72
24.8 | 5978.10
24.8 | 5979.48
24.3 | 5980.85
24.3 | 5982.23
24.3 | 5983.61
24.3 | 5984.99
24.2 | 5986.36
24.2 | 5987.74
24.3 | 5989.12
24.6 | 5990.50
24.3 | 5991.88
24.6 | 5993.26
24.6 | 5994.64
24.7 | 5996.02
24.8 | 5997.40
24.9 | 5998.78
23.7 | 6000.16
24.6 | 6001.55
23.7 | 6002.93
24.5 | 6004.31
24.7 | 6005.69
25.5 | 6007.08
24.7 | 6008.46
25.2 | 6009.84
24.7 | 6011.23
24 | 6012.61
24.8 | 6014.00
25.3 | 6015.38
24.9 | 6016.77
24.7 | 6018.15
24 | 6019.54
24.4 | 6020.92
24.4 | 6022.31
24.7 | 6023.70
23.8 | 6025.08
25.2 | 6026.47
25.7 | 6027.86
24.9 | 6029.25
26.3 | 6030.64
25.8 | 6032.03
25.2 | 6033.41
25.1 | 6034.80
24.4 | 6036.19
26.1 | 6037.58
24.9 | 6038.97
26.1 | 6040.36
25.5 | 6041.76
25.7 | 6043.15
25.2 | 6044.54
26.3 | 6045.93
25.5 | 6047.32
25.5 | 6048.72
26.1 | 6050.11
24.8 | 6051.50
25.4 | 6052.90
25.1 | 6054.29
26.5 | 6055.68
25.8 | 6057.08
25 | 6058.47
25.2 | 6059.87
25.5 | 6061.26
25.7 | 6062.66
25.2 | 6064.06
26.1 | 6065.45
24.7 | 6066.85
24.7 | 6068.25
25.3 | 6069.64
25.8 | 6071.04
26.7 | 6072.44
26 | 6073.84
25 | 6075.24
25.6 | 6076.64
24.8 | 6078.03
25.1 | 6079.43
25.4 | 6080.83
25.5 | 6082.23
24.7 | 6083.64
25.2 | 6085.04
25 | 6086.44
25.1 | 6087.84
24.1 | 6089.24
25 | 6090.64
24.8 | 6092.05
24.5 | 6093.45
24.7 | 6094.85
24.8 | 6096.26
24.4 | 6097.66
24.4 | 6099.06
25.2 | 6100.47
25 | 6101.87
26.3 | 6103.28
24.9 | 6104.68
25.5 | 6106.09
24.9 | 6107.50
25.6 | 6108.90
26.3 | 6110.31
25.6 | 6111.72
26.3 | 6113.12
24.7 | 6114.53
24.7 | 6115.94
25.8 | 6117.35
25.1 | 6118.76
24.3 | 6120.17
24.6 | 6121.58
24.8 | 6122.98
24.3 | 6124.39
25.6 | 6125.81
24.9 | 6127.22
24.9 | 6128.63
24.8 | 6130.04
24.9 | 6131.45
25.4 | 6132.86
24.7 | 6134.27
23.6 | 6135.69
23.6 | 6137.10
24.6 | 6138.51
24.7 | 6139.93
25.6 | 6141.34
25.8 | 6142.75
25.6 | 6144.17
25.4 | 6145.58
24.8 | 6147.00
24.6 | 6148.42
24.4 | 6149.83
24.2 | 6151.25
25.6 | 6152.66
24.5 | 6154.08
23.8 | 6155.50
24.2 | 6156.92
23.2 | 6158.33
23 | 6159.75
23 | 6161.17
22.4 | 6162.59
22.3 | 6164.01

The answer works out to 0.0012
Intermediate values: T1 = -0.03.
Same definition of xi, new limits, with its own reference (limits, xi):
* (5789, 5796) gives 0.0000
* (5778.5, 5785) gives 0.0018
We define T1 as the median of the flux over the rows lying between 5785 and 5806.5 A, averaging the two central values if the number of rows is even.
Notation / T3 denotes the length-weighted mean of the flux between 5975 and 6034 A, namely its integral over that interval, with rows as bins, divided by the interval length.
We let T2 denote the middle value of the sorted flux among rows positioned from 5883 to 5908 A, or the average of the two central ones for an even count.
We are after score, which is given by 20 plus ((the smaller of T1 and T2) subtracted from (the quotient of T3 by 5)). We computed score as 2.5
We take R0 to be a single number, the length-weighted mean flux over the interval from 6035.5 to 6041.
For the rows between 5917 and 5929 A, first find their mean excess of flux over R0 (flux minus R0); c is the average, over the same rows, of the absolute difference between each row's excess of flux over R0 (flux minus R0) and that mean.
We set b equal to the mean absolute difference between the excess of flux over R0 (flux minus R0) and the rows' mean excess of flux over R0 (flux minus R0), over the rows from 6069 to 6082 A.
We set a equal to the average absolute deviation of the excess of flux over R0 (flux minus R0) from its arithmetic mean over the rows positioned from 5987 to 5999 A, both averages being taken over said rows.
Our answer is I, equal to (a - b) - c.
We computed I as -0.67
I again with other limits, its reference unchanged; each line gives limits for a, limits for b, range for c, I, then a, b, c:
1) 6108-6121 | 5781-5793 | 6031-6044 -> -0.48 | 0.60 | 0.62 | 0.46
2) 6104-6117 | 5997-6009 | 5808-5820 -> -0.47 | 0.52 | 0.40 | 0.60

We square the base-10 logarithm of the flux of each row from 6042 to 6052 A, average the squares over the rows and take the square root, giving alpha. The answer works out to 1.41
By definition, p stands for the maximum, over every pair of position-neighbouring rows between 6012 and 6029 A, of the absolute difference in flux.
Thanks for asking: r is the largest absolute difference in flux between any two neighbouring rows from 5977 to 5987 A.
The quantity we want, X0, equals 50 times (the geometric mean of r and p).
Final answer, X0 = 42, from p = 1.4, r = 0.50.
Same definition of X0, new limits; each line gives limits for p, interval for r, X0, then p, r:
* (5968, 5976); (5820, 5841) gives 74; 0.7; 3.10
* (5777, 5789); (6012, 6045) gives 65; 1.0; 1.70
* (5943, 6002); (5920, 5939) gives 73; 1.8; 1.20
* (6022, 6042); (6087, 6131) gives 82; 1.7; 1.60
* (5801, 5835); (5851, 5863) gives 96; 3.1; 1.20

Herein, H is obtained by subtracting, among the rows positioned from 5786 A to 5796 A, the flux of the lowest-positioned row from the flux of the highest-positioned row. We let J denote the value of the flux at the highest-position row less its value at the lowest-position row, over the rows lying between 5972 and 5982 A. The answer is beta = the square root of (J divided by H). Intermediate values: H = -0.30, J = -0.60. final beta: 1.4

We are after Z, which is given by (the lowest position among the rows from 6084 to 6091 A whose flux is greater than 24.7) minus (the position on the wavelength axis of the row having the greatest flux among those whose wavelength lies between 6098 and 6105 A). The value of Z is -18.2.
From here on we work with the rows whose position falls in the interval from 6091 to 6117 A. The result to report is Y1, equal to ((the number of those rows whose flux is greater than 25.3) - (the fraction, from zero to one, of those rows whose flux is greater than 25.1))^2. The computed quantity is 31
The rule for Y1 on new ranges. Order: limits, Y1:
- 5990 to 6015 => 1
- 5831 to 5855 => 71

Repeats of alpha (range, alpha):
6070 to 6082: 1.41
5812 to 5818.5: 1.41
